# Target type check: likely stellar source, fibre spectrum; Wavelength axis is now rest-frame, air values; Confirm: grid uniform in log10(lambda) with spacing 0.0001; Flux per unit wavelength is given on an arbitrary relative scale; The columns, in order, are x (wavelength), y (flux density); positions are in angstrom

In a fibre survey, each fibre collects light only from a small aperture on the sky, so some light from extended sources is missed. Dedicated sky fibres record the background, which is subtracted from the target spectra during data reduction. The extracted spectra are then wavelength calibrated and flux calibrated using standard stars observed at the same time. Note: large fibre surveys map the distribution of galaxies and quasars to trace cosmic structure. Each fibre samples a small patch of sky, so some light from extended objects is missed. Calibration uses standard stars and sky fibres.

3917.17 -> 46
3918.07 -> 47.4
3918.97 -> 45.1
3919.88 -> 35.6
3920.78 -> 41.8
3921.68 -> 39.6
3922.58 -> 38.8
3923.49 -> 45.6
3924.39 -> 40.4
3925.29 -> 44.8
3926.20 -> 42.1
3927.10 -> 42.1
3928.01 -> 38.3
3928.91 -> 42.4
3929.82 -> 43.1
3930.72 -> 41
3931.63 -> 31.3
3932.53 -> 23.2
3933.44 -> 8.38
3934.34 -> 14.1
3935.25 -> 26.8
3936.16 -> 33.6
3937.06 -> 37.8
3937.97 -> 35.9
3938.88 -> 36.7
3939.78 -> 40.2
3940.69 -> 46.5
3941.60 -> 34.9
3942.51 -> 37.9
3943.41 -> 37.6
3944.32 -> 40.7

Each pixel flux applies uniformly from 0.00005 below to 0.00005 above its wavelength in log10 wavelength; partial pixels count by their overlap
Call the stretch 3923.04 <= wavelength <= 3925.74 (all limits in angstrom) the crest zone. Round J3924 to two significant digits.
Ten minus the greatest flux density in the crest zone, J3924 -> -36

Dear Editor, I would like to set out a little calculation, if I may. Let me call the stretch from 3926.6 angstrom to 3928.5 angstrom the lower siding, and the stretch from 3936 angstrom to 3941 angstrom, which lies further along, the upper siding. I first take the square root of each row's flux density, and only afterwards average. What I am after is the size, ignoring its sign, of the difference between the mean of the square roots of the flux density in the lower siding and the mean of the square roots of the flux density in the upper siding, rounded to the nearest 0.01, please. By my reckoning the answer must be 0.15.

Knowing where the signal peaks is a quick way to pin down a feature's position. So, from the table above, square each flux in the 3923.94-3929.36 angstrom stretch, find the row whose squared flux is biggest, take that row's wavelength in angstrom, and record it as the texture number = 3925.29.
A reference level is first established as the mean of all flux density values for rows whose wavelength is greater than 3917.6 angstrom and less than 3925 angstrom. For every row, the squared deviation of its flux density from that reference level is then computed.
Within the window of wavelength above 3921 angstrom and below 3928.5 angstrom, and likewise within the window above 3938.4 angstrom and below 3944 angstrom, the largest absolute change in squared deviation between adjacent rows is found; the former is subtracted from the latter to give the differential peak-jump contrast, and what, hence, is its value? 20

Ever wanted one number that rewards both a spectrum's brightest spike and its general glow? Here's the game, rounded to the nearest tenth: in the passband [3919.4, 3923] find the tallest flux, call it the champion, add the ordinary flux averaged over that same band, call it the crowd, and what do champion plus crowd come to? 80.8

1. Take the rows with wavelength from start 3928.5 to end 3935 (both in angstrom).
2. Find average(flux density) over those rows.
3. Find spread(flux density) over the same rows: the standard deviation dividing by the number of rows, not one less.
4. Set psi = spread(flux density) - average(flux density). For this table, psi -16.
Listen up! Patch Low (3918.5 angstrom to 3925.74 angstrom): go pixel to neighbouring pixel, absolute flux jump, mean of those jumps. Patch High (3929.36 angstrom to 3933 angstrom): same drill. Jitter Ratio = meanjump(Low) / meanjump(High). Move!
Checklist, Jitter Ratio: 0.8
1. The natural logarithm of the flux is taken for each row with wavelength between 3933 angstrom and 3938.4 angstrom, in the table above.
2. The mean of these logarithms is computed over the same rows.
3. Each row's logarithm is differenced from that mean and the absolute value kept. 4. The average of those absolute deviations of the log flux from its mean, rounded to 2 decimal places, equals 0.50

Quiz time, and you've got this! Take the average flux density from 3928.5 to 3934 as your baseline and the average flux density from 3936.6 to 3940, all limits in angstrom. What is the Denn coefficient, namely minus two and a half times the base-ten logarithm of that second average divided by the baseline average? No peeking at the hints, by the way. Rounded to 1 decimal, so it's -0.2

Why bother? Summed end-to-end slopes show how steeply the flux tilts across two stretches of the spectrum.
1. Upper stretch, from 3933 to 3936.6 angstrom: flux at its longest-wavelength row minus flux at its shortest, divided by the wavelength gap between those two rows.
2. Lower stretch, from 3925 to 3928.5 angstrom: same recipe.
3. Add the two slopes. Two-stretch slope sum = 7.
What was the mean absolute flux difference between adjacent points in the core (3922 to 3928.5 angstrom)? 3.8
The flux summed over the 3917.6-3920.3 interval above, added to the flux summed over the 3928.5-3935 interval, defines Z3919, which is 332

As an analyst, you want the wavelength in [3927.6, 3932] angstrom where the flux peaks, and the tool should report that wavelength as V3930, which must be 3929.82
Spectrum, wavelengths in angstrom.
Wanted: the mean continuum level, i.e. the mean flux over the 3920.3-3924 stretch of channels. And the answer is 41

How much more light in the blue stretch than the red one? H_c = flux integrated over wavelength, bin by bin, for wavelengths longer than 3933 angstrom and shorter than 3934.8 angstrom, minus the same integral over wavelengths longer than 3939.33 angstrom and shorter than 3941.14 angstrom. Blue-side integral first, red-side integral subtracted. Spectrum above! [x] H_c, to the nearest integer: -58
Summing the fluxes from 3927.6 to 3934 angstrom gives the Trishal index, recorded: 228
